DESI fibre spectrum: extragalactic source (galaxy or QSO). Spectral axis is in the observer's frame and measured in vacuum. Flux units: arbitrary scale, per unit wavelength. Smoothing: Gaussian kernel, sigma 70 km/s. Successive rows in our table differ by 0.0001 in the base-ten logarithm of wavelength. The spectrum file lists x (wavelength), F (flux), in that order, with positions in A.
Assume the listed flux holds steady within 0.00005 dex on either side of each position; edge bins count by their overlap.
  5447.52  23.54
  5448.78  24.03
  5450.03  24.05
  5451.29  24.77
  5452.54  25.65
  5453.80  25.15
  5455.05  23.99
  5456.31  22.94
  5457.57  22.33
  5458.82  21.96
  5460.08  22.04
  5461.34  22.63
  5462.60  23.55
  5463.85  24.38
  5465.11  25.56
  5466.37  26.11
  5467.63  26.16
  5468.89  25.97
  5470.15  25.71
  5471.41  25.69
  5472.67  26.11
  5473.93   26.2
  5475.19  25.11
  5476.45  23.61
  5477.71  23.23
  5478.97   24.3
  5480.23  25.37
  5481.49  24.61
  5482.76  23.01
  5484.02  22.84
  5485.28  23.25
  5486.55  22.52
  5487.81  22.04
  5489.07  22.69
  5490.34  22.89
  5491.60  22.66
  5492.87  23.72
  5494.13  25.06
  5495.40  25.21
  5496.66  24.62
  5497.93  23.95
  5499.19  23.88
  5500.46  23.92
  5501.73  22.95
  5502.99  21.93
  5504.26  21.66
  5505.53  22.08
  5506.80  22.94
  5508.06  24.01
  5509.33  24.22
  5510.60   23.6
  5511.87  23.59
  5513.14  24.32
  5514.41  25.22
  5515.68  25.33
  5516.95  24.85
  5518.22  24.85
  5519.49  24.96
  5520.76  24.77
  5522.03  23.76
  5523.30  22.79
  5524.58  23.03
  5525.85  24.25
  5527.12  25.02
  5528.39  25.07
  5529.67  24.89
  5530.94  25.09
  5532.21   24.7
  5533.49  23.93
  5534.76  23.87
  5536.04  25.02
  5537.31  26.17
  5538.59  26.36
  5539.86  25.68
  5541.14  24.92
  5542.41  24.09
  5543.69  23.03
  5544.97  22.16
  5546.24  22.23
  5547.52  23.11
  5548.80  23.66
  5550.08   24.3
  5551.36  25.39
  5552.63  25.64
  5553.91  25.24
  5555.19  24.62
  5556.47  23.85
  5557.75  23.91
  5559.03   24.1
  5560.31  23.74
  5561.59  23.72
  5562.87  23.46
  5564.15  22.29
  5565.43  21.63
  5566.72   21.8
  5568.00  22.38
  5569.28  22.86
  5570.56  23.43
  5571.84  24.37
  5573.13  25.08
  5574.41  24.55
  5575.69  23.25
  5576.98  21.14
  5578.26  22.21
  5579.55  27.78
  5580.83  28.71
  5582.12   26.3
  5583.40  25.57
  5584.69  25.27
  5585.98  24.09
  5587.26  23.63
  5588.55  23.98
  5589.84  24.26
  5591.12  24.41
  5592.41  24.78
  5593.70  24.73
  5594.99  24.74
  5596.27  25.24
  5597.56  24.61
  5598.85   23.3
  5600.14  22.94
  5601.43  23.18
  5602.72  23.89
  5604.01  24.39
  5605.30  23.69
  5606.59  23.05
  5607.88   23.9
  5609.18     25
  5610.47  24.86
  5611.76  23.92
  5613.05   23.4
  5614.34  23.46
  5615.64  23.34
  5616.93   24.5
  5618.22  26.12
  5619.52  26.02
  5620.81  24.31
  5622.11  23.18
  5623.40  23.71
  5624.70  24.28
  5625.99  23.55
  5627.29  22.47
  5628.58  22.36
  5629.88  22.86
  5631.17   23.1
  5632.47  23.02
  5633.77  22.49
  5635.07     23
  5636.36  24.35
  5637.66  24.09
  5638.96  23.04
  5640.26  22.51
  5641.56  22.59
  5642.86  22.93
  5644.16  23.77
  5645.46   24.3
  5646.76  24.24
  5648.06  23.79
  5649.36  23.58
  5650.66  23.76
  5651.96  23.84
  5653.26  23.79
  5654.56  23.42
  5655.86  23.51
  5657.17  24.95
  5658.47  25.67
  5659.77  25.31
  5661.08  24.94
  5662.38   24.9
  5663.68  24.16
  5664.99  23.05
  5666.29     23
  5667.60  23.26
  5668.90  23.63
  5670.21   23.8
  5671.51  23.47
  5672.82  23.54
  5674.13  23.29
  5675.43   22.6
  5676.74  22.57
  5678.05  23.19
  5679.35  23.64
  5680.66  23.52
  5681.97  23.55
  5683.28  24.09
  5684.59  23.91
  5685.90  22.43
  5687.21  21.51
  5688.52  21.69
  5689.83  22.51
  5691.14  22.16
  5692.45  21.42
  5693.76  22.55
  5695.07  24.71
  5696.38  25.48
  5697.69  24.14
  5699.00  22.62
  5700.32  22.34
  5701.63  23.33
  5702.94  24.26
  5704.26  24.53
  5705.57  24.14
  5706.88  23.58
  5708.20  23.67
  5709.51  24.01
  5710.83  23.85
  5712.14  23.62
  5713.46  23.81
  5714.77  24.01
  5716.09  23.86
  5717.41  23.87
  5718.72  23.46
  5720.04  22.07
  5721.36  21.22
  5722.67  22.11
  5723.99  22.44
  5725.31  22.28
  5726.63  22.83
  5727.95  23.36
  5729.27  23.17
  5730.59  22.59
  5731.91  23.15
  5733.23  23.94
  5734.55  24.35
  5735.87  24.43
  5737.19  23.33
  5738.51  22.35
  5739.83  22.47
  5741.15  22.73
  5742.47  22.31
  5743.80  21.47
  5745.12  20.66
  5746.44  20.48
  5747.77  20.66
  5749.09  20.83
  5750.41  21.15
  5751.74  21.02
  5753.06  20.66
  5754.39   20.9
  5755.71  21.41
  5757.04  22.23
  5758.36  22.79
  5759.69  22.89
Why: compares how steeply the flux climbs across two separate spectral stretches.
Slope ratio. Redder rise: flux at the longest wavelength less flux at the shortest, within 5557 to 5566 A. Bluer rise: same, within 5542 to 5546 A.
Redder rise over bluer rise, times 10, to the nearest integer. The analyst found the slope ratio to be 12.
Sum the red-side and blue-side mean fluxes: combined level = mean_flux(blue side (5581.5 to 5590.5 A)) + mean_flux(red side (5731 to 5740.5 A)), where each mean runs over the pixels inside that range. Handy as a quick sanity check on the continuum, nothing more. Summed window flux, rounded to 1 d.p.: 48.2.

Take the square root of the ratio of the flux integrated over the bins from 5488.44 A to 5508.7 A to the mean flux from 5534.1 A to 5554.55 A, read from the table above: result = 4.40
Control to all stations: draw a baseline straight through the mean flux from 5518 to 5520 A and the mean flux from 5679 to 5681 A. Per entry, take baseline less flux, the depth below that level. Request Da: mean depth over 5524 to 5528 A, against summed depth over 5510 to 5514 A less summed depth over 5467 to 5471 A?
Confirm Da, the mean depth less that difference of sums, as -4.5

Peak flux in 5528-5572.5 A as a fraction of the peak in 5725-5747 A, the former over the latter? 1.08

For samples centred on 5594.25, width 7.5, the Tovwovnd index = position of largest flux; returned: 5596.27 A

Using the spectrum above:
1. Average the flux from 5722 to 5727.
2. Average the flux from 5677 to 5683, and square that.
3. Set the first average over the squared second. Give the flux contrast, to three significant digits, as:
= 0.0407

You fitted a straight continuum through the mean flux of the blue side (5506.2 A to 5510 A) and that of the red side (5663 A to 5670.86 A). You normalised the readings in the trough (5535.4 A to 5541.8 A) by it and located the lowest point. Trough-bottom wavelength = 5541.14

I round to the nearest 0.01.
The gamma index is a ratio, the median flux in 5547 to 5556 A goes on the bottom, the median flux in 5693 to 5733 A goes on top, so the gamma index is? 0.96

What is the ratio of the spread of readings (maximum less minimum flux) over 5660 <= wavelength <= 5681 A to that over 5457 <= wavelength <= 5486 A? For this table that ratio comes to 0.56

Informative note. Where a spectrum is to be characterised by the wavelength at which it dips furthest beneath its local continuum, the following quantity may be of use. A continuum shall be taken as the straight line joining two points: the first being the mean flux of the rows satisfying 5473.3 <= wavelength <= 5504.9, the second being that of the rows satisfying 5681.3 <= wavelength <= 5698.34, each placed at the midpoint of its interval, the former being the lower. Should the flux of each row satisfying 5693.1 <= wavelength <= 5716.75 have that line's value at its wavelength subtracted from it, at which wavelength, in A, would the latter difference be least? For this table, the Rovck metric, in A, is 5700.32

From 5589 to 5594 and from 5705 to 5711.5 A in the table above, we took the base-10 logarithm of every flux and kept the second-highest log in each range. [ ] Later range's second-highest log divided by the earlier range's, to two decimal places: 0.99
